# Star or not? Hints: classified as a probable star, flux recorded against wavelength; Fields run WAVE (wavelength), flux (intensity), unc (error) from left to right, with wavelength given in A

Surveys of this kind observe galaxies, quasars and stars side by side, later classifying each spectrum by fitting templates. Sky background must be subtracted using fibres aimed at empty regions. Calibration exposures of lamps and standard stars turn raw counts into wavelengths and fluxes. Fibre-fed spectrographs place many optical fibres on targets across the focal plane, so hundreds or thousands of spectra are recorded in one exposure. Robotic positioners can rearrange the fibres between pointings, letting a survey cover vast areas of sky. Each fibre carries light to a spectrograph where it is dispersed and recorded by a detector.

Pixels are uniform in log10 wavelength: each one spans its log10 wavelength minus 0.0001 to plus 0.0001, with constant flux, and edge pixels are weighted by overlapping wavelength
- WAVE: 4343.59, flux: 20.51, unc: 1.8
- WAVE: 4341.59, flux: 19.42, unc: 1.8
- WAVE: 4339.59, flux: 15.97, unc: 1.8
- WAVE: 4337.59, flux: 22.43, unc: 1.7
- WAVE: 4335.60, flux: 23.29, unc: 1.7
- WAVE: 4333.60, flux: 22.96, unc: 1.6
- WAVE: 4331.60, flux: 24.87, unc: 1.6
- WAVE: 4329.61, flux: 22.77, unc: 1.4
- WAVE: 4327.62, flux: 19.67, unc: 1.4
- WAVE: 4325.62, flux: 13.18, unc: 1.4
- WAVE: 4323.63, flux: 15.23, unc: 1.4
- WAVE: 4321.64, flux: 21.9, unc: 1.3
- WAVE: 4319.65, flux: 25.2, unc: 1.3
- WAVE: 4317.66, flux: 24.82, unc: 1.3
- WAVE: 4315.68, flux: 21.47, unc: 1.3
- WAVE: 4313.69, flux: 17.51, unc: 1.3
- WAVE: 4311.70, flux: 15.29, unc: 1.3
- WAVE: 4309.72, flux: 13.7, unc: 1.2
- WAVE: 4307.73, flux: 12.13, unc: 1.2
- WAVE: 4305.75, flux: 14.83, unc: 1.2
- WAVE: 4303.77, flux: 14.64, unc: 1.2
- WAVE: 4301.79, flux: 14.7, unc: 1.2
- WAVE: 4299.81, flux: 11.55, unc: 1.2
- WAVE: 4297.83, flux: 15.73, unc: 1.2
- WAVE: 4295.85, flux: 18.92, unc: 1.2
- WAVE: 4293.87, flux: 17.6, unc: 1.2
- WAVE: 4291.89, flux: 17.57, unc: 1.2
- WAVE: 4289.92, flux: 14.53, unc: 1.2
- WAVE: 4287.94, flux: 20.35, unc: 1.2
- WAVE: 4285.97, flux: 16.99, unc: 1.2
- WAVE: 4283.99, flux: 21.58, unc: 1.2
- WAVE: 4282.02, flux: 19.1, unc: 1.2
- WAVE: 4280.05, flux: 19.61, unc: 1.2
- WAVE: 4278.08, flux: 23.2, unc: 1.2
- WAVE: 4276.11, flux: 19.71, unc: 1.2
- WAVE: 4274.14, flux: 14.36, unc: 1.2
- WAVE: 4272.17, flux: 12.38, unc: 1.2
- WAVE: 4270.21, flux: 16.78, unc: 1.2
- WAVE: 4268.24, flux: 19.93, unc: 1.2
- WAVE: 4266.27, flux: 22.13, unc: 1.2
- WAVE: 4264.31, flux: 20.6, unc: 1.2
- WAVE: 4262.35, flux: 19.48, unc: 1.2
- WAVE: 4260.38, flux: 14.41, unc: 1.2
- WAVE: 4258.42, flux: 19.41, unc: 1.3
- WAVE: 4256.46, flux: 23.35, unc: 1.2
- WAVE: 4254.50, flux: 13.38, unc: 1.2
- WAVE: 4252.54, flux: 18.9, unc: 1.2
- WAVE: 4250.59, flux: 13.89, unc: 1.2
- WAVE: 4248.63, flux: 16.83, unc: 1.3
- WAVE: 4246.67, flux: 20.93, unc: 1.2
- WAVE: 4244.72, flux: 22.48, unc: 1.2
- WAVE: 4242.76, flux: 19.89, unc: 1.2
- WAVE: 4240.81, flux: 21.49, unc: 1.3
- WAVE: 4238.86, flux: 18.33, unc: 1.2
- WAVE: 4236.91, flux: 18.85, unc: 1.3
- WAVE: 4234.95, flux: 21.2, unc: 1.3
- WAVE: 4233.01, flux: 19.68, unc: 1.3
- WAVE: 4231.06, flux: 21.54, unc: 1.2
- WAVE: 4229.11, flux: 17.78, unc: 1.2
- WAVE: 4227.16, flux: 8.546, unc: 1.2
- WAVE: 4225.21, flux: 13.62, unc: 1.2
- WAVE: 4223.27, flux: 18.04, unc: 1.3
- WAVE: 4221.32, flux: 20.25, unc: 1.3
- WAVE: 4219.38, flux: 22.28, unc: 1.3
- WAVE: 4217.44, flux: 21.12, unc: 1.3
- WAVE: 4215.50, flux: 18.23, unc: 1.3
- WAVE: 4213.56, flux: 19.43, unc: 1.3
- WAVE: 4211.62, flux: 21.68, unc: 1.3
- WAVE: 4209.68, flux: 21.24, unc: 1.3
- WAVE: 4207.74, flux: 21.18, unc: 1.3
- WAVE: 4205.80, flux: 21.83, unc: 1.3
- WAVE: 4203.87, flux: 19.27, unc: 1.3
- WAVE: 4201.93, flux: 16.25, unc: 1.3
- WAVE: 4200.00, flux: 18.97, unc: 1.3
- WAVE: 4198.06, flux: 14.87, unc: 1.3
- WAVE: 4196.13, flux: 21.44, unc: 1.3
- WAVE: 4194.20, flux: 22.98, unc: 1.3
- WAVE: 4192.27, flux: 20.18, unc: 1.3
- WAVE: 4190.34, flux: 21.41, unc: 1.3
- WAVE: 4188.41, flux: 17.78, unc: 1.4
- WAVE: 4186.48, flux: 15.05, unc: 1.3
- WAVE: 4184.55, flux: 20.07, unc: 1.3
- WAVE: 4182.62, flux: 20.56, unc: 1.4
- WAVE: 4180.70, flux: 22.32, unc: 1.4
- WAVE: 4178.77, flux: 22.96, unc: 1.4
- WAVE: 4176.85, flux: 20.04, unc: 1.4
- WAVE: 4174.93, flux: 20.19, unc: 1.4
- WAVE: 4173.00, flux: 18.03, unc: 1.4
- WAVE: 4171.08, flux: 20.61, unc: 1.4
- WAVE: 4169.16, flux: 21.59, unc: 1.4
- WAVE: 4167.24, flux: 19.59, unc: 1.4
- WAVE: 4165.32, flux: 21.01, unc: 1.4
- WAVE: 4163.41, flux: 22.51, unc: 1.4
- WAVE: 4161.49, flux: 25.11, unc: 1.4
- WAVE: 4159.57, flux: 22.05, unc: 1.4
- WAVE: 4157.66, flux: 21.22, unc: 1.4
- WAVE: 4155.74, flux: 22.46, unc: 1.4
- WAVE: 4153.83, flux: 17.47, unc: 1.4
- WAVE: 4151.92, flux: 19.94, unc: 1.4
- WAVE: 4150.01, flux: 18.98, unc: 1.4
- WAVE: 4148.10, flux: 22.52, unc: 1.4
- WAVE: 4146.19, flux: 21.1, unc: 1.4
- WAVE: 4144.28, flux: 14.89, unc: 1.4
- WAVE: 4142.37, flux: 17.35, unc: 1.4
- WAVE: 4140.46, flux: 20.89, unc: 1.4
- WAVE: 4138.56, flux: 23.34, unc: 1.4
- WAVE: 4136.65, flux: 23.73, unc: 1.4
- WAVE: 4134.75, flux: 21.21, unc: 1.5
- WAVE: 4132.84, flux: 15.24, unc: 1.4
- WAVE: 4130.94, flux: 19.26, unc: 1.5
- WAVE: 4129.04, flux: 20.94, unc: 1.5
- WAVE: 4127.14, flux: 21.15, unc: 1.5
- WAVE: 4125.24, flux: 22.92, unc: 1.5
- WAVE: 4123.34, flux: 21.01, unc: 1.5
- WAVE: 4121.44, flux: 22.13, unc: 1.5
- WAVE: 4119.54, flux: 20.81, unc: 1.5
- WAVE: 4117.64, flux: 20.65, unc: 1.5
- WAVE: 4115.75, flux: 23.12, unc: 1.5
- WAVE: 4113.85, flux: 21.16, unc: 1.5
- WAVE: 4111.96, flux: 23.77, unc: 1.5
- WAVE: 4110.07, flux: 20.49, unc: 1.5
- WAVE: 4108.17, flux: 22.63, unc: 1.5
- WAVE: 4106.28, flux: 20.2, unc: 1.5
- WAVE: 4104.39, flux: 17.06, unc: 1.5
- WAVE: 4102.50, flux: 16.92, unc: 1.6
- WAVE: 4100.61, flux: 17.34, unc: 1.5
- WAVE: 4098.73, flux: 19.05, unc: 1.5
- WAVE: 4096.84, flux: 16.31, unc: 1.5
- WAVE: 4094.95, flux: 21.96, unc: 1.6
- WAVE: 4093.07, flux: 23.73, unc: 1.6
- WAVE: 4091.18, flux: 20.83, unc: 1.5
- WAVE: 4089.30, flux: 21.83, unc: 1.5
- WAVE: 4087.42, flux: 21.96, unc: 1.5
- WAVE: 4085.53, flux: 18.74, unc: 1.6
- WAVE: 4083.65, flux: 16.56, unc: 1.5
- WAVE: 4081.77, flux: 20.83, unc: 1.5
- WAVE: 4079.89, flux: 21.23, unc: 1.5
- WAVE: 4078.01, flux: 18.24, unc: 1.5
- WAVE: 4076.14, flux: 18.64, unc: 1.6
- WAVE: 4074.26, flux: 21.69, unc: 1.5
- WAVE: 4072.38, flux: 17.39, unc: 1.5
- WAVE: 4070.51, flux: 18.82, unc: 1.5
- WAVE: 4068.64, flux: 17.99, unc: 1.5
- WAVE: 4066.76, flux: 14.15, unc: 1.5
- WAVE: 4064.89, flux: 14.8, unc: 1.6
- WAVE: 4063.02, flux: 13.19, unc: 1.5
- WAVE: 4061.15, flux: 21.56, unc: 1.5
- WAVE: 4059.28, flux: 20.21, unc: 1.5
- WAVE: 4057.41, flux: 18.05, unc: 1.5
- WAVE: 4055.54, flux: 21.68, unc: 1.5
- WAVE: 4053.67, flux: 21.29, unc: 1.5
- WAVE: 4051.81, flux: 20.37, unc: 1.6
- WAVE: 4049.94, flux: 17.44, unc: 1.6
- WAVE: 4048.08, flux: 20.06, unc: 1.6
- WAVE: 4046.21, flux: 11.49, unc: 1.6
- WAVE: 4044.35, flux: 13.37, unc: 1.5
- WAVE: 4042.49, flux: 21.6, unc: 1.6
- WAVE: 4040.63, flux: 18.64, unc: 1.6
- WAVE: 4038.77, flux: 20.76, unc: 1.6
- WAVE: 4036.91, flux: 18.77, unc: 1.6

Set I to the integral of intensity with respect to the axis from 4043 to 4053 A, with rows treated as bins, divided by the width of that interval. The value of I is 17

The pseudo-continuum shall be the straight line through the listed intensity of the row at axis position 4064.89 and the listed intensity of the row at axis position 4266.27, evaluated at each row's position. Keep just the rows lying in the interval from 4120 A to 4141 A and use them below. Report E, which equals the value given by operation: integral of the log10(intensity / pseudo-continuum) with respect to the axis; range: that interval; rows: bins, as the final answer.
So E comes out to 2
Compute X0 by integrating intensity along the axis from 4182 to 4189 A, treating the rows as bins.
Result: 128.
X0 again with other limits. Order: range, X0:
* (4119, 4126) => 152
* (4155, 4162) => 158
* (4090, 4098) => 166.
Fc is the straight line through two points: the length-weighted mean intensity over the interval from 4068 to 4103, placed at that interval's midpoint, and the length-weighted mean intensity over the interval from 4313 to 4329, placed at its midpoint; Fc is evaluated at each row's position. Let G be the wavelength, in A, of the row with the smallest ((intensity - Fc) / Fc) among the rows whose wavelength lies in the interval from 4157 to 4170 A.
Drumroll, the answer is 4167.24 A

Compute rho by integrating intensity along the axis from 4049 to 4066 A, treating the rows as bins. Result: 318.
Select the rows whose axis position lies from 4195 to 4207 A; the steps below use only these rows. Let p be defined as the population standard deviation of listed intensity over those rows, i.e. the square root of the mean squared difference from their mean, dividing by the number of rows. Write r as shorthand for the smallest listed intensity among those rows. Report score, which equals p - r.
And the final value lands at -12.3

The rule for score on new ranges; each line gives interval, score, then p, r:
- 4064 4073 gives -12.3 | 1.8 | 14.15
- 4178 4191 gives -12.5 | 2.6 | 15.05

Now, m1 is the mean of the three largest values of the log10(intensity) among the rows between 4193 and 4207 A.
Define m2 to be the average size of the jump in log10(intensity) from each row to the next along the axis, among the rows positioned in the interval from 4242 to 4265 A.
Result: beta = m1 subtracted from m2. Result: -1.24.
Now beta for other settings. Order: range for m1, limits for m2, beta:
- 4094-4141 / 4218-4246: -1.29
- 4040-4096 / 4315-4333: -1.27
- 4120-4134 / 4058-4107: -1.29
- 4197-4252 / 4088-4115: -1.30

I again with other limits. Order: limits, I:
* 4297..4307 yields 14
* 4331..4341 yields 22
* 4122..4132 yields 21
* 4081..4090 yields 20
